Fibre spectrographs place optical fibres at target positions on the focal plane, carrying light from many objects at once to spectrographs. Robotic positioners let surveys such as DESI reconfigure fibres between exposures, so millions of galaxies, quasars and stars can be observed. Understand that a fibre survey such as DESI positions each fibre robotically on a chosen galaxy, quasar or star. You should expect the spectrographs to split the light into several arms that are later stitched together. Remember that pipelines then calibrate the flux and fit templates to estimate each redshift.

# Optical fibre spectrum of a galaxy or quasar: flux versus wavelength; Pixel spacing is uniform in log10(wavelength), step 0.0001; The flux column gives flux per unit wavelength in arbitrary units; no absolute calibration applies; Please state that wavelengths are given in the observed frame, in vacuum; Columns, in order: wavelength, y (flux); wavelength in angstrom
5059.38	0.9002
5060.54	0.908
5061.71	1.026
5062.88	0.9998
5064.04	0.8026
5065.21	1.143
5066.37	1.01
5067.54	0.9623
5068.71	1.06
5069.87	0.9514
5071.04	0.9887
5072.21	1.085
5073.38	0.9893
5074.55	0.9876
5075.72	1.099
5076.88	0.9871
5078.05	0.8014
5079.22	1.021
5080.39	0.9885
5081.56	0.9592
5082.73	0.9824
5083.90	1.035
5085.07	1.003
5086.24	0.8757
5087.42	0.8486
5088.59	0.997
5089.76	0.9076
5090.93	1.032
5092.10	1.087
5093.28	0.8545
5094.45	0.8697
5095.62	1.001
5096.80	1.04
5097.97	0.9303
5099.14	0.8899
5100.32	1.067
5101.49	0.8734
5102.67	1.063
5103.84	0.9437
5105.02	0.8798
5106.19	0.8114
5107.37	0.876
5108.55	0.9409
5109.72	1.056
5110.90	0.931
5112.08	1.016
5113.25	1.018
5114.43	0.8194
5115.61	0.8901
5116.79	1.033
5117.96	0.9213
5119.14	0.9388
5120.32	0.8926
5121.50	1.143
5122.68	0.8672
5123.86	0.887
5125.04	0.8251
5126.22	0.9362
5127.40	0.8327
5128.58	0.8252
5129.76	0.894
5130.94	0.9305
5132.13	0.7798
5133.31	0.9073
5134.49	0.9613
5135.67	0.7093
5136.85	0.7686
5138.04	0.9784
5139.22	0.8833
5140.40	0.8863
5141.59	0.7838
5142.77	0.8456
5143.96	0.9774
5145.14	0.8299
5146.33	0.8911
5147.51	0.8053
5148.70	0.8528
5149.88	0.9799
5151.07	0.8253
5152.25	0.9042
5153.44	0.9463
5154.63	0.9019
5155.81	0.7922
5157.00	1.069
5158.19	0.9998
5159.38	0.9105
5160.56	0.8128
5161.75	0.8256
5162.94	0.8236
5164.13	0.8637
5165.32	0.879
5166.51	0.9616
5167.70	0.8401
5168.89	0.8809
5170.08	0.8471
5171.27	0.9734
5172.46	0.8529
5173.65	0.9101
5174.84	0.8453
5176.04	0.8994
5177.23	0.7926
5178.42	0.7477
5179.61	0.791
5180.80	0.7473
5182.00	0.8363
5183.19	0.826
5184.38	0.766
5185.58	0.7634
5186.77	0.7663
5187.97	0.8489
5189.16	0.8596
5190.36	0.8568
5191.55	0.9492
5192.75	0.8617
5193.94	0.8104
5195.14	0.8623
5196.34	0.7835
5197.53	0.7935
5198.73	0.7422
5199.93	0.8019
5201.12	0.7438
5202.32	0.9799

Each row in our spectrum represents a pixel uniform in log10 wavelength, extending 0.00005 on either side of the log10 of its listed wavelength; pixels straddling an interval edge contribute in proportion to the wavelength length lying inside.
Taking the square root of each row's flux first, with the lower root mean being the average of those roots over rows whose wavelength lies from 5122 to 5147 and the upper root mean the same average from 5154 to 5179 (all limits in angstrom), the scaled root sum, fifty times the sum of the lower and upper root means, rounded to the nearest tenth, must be 93.3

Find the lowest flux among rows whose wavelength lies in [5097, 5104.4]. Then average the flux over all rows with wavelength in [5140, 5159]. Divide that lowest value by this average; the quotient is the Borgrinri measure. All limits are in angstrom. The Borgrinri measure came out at 0.978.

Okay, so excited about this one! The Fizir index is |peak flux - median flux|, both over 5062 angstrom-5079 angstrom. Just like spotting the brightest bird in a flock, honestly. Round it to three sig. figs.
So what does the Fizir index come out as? 0.154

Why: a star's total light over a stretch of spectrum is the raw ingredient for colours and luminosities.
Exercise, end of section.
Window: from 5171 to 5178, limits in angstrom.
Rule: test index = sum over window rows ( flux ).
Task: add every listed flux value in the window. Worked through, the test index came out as 5.3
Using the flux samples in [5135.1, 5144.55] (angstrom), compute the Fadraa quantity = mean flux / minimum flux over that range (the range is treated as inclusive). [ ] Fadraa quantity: 1.20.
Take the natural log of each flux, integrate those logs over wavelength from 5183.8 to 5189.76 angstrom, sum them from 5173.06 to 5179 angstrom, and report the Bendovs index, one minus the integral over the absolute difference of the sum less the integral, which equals 4.0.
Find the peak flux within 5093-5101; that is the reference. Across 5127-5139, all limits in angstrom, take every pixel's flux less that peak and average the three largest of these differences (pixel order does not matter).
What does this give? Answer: -0.110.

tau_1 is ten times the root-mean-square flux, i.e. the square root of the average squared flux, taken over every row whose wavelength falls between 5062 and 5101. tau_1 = 9.8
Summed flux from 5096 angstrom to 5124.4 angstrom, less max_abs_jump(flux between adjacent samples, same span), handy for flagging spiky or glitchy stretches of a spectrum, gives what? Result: 22.5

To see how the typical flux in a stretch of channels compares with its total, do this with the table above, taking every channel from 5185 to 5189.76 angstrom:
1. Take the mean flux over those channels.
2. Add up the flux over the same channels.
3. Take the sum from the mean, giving -2.43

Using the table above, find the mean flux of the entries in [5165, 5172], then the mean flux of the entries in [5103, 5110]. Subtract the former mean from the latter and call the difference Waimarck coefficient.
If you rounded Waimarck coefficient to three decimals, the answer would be 0.021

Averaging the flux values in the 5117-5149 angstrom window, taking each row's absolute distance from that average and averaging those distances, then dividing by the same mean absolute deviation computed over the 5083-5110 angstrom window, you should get 0.82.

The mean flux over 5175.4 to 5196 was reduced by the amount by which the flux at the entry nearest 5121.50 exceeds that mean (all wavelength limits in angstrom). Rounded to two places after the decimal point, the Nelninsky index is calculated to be 0.50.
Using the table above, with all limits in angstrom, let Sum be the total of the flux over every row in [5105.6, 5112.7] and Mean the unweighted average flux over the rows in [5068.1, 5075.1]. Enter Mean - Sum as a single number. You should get -4.6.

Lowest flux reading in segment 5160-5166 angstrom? 0.8128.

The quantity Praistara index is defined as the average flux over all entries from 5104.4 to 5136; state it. 0.91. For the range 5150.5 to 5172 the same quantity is 0.89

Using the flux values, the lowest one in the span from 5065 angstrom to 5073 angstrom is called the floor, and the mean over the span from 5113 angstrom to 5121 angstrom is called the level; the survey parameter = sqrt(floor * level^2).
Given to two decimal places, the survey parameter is 0.91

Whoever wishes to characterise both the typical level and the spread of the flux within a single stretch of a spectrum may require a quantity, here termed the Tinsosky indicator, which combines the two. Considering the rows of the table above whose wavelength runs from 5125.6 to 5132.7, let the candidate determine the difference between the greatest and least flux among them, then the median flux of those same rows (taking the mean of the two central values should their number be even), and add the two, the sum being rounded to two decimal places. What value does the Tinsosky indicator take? 1.02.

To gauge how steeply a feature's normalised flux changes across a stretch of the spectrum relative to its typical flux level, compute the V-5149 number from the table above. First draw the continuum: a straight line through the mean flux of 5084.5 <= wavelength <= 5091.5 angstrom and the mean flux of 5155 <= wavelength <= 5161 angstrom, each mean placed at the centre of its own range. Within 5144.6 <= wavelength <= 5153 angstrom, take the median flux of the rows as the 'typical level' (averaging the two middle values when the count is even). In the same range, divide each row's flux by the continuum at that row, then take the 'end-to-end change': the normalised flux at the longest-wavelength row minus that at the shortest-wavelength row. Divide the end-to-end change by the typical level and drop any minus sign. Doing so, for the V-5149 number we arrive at 0.10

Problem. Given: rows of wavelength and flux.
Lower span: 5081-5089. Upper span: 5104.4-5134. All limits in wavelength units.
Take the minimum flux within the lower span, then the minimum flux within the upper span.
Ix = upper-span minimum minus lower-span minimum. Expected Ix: -0.069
